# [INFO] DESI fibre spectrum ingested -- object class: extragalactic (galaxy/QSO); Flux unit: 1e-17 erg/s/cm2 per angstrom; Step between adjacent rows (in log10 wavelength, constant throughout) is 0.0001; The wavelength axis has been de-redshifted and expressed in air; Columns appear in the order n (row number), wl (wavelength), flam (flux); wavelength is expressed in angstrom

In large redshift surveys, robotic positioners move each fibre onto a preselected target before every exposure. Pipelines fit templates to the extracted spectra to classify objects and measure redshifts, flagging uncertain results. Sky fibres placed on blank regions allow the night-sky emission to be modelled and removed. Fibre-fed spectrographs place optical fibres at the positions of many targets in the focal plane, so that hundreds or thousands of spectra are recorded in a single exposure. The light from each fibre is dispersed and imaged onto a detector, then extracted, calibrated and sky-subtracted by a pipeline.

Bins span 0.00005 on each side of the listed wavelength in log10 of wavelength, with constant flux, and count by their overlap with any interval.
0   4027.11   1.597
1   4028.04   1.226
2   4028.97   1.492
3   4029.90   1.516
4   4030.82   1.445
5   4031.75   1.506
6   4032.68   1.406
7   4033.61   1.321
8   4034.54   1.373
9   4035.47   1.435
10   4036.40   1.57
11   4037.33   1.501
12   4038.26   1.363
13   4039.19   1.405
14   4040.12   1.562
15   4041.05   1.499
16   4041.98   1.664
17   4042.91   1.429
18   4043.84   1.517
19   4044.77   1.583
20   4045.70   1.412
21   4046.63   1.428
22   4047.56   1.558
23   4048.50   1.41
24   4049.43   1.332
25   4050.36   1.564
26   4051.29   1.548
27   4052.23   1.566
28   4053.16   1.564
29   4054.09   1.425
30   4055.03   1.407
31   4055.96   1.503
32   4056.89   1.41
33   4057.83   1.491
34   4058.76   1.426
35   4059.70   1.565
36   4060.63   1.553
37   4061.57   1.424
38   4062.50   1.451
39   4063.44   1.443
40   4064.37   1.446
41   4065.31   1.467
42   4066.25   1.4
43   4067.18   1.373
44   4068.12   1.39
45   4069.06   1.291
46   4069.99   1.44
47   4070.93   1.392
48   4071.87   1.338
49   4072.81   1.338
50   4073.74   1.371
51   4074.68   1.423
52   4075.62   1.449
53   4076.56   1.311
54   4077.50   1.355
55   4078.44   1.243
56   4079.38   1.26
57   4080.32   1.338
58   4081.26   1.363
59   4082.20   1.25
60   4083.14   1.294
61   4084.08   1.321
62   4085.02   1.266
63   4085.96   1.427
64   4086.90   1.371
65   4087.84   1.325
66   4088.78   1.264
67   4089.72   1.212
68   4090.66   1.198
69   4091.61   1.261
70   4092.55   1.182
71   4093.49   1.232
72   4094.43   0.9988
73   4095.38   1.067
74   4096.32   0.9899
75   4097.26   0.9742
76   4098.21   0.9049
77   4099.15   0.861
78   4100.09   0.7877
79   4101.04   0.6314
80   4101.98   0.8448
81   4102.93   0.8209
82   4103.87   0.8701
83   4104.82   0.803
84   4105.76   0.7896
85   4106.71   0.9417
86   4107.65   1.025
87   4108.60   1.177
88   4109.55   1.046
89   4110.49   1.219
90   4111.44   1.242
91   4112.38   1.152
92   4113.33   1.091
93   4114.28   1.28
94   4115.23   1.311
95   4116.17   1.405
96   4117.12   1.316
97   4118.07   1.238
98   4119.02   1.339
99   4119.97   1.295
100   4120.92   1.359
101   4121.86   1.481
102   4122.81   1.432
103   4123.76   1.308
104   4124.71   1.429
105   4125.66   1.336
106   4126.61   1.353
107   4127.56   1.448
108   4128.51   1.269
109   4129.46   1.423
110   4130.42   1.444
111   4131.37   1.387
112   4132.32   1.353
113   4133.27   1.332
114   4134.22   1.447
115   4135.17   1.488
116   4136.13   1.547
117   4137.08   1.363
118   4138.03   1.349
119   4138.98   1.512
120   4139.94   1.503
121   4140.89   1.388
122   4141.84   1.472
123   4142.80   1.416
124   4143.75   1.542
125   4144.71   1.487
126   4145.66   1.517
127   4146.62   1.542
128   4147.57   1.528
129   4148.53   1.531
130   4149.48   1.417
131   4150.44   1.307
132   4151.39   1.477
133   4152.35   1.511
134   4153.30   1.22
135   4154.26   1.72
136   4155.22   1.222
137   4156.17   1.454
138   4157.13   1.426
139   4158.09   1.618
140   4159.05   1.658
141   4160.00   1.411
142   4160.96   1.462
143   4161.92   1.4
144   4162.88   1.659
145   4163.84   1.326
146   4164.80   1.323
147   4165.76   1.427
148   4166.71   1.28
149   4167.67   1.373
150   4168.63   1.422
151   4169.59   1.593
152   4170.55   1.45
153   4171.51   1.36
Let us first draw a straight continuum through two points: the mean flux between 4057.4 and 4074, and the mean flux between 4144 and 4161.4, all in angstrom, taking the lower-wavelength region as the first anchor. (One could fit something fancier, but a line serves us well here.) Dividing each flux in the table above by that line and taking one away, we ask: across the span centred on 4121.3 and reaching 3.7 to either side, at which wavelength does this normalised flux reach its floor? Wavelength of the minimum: 4118.07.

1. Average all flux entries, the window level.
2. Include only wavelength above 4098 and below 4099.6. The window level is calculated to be 0.88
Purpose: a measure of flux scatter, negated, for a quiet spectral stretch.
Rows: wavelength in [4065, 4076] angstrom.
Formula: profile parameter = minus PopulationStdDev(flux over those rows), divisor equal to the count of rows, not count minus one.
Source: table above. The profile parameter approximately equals -0.049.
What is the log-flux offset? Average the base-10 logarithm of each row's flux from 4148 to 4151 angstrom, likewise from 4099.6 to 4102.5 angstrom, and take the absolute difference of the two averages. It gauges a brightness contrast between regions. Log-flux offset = 0.276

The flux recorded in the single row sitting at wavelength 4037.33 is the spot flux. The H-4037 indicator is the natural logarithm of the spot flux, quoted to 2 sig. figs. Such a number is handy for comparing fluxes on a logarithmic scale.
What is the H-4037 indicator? 0.41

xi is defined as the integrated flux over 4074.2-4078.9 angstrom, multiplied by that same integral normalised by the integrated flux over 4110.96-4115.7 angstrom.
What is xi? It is 7.0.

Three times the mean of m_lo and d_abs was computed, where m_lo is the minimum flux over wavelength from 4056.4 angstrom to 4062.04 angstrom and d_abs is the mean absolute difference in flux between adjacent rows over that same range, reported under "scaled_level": 2.24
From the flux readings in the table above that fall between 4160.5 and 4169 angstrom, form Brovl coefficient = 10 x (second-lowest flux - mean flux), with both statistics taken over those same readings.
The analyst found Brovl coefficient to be -0.85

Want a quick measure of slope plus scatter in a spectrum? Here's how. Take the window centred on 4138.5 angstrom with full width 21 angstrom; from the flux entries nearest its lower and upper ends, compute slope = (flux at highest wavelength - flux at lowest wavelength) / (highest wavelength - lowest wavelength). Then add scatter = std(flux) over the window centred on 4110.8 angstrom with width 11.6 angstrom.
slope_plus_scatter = 0.18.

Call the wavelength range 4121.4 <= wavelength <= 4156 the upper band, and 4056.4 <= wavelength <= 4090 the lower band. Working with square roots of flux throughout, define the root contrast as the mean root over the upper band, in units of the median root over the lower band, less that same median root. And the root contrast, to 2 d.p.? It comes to -0.15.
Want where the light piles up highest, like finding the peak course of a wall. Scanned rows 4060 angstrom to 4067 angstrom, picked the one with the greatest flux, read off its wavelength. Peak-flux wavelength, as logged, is 4060.63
